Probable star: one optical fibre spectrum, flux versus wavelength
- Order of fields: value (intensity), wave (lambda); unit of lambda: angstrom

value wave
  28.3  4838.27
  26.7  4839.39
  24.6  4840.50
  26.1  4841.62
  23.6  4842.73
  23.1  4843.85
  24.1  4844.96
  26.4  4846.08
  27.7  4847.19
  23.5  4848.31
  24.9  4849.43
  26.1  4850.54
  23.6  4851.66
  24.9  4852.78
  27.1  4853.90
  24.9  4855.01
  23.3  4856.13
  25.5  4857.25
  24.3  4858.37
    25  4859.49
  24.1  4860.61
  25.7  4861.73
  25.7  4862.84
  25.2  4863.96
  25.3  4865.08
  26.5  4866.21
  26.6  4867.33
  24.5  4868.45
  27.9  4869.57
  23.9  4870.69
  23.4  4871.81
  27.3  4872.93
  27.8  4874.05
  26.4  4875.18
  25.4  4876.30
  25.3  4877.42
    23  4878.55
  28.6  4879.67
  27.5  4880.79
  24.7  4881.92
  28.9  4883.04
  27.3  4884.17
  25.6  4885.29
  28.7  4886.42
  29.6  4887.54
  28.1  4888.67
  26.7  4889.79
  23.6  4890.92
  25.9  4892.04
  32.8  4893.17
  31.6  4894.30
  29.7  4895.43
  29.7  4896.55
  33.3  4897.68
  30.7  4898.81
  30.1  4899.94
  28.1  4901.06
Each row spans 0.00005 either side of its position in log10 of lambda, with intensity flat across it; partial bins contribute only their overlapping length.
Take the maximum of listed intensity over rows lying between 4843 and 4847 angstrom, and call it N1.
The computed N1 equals 26.4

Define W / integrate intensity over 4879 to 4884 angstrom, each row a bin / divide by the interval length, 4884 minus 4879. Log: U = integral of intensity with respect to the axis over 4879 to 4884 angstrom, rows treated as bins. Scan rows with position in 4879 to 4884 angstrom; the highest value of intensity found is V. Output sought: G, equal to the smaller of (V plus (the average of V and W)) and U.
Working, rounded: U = 137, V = 28.9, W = 27.3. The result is 57.0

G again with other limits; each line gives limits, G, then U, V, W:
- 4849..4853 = 51.6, 100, 26.1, 24.9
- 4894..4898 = 65.4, 124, 33.3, 30.9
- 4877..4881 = 55.9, 104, 28.6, 26.0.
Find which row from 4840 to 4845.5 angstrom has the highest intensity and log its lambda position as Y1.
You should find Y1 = 4841.62 angstrom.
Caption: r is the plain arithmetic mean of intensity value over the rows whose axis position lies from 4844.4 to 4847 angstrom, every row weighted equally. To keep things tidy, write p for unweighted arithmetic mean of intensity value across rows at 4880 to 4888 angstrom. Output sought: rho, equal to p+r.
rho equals 52.7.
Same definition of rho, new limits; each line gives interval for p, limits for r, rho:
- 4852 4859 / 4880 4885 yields 52.1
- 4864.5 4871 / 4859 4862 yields 50.7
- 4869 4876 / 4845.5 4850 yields 51.7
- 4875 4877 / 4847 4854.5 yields 51.3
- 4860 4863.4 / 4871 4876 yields 51.4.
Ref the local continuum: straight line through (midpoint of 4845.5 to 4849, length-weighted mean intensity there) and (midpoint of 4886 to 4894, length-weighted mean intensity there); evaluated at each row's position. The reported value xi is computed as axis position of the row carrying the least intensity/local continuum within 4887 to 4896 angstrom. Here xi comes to 4890.92 angstrom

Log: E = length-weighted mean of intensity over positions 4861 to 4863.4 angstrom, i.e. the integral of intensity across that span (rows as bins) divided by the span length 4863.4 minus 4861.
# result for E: 25.7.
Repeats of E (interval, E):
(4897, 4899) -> 32.0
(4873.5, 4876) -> 26.9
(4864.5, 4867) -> 25.9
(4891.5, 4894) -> 29.5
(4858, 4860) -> 24.7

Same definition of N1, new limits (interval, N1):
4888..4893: 28.1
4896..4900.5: 33.3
